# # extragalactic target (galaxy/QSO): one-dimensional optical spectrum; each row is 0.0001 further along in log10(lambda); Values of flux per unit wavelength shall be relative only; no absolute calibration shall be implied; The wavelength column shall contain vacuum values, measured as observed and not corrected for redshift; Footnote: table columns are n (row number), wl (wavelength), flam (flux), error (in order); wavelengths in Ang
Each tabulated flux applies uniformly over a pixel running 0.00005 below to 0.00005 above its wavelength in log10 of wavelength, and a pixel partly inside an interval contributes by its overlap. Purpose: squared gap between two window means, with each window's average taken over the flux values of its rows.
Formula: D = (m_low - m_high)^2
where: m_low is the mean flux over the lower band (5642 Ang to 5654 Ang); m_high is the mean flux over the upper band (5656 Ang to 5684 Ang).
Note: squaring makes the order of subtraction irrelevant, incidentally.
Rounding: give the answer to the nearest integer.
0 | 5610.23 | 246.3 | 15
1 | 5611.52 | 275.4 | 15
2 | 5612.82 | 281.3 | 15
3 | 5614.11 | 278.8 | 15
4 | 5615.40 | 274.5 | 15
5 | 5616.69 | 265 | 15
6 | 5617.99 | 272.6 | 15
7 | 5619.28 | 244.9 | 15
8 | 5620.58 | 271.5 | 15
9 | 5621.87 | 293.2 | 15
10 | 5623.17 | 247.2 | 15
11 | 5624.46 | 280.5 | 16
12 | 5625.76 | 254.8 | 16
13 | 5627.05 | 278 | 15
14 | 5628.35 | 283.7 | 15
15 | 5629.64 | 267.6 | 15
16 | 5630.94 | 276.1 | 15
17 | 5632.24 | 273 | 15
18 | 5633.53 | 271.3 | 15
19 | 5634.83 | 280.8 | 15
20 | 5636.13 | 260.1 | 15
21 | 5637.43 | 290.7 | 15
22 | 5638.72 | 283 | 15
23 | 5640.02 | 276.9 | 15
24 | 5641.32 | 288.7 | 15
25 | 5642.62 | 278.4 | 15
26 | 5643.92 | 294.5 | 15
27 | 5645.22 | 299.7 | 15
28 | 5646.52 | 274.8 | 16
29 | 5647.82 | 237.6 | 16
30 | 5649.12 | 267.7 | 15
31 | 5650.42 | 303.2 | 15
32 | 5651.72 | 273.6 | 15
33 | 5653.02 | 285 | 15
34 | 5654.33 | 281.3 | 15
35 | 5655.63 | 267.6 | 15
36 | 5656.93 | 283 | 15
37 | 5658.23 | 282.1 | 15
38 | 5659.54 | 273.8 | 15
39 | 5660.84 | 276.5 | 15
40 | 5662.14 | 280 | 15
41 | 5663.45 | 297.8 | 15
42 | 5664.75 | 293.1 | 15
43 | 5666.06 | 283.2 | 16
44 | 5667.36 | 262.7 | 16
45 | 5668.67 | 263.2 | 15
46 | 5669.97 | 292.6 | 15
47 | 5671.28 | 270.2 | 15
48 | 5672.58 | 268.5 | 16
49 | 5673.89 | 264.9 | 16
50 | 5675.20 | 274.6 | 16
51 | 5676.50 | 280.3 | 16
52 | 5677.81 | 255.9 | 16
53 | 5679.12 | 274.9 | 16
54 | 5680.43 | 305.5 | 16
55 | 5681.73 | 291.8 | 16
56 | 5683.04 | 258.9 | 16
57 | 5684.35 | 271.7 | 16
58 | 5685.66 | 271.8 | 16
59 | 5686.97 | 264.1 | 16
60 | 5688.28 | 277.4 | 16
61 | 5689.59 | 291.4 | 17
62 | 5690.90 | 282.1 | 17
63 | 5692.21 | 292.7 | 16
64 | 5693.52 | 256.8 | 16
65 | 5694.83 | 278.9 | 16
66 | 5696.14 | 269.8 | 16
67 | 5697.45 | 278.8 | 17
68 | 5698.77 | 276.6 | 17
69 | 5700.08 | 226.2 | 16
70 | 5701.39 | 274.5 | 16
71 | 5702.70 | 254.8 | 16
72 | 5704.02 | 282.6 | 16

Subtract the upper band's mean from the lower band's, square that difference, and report 3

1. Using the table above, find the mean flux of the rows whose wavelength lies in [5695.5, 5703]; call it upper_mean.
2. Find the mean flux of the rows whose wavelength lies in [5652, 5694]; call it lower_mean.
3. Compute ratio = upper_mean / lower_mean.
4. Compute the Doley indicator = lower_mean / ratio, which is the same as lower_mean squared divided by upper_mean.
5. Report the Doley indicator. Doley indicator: 292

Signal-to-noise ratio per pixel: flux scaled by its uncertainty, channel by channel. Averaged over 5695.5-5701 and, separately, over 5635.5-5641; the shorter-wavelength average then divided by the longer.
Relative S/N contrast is 1.16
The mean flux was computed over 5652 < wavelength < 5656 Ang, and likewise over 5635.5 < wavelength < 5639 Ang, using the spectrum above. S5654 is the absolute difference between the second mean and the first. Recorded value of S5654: 0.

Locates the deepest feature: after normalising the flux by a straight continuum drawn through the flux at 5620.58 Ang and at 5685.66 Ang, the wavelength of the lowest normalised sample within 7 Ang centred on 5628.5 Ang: 5625.76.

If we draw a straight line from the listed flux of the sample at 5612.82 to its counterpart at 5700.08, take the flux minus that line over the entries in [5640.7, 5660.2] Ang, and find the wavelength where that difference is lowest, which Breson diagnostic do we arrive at 5647.82 Ang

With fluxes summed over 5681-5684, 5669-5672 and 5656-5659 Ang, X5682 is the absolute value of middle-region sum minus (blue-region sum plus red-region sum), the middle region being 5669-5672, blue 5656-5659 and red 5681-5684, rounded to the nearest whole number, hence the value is 553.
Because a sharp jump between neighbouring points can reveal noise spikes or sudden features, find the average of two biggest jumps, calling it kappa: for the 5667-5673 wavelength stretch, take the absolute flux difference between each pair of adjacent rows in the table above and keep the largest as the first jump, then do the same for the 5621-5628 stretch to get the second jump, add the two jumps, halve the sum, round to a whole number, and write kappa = 38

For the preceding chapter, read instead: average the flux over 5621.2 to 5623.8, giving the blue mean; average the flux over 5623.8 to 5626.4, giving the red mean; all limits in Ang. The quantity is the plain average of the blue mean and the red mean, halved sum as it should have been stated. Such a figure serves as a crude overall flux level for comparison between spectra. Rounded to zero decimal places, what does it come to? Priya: 269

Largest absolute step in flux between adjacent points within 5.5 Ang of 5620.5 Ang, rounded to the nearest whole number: 46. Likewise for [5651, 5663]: 15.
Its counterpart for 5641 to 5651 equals 37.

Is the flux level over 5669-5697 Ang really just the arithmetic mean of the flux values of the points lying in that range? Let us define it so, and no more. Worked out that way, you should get 275.9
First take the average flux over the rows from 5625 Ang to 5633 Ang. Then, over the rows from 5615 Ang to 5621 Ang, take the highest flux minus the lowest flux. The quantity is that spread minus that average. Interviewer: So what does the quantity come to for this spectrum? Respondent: -243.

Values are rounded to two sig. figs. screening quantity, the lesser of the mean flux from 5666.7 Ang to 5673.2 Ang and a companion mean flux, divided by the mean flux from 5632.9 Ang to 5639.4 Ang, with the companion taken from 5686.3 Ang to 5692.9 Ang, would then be 0.98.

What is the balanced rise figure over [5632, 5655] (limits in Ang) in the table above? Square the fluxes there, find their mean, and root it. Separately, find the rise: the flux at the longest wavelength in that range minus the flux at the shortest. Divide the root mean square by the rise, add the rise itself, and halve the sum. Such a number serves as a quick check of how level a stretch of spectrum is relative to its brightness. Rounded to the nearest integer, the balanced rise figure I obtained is 21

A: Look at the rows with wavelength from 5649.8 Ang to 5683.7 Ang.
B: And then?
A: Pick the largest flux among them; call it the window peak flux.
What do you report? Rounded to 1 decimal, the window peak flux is 305.5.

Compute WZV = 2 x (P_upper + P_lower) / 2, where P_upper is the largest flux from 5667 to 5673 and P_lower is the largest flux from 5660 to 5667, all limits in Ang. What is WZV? 590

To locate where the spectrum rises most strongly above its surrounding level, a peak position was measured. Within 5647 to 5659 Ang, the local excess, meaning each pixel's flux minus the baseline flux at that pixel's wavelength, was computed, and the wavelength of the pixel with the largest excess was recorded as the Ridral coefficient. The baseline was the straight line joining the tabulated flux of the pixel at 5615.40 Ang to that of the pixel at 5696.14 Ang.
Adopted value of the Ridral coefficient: 5650.42 Ang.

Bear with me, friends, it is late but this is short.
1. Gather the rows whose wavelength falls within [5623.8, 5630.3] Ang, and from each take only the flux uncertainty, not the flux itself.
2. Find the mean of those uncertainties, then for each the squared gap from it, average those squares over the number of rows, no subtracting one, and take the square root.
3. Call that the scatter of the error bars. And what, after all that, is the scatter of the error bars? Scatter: 0.49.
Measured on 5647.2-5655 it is 0.37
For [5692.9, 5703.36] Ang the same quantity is 0.43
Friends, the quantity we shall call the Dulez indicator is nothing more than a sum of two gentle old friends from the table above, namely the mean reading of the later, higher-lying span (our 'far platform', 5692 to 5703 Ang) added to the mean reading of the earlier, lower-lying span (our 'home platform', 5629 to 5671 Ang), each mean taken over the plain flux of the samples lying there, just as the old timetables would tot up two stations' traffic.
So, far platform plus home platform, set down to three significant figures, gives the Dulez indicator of 546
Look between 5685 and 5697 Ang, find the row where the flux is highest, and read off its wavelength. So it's 5692.21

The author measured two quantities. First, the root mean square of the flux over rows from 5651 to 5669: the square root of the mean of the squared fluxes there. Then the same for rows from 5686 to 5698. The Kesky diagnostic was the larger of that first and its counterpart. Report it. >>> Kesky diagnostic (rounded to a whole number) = 279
